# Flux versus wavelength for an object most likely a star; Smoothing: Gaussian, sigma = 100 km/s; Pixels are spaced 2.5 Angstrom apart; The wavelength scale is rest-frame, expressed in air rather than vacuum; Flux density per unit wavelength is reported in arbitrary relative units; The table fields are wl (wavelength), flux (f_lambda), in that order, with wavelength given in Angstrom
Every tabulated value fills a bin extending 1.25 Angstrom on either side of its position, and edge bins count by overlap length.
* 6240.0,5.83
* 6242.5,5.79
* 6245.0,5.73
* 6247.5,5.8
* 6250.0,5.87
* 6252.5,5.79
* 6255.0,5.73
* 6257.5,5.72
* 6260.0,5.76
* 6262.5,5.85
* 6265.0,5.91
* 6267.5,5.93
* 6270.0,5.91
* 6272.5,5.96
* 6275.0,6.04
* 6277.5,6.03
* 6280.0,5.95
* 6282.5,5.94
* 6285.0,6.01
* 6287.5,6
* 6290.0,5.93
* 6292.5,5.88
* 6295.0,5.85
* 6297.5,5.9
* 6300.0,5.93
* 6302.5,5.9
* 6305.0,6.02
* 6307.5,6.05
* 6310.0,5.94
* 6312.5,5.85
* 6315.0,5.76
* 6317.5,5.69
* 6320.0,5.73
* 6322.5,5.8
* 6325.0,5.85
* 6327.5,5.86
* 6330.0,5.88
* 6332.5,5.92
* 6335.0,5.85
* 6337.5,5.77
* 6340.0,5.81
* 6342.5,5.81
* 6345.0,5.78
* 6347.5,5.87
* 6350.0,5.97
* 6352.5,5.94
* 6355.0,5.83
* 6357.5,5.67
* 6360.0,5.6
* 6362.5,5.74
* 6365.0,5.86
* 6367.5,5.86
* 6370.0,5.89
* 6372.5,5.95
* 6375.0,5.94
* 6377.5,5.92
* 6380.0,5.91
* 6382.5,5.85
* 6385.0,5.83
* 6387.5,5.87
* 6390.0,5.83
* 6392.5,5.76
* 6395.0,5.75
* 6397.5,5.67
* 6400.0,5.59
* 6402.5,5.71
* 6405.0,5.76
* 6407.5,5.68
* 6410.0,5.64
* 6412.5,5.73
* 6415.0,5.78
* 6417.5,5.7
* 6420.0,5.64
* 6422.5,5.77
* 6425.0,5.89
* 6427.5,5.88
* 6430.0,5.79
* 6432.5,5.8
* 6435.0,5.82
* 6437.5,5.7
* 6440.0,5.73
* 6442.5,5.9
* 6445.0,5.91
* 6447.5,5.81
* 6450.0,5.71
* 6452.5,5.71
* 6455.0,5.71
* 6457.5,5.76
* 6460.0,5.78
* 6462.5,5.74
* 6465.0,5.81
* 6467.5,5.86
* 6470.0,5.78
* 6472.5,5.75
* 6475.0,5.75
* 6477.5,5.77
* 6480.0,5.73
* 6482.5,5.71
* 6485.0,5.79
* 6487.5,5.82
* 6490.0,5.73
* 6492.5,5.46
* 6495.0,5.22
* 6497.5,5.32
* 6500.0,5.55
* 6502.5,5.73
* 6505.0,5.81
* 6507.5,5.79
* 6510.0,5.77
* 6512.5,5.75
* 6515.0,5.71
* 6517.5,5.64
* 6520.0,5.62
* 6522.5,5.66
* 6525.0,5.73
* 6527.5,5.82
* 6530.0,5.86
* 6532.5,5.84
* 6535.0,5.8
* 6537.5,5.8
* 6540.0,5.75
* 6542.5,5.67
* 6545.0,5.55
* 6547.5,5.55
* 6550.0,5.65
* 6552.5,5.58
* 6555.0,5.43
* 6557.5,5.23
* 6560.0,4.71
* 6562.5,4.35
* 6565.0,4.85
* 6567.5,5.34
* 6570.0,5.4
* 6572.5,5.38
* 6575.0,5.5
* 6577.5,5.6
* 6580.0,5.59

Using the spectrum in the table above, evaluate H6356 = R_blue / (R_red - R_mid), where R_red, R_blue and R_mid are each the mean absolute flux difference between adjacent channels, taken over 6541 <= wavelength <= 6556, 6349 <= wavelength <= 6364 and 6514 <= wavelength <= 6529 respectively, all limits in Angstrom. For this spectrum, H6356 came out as 3.4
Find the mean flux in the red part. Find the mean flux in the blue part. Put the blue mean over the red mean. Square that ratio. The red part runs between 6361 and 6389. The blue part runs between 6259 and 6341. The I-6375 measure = 1.01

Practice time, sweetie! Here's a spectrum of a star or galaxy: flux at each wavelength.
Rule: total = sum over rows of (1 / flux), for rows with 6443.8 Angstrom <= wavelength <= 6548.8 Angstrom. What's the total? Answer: 7.4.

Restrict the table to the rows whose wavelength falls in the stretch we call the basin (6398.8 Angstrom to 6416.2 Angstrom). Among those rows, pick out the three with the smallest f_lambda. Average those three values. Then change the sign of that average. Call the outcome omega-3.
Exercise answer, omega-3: -5.64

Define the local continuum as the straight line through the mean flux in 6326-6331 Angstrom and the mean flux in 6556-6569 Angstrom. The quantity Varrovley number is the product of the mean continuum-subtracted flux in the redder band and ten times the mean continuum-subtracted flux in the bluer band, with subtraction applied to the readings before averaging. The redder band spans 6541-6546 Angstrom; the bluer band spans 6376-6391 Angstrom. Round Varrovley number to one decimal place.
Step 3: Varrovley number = 1.4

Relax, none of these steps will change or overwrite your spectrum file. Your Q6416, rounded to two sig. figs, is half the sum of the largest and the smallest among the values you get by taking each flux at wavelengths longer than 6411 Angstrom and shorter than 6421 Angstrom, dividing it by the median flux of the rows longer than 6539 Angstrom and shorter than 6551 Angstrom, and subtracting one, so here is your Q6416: 0.011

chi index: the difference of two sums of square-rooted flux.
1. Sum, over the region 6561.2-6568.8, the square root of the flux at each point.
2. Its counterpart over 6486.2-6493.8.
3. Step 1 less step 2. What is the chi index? -0.54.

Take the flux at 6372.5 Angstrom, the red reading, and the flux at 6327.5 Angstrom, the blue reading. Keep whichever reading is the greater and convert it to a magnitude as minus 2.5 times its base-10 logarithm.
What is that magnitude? -1.94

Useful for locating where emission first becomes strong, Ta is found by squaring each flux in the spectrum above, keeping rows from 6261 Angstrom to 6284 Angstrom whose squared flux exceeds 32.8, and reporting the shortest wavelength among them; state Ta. 6262.5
